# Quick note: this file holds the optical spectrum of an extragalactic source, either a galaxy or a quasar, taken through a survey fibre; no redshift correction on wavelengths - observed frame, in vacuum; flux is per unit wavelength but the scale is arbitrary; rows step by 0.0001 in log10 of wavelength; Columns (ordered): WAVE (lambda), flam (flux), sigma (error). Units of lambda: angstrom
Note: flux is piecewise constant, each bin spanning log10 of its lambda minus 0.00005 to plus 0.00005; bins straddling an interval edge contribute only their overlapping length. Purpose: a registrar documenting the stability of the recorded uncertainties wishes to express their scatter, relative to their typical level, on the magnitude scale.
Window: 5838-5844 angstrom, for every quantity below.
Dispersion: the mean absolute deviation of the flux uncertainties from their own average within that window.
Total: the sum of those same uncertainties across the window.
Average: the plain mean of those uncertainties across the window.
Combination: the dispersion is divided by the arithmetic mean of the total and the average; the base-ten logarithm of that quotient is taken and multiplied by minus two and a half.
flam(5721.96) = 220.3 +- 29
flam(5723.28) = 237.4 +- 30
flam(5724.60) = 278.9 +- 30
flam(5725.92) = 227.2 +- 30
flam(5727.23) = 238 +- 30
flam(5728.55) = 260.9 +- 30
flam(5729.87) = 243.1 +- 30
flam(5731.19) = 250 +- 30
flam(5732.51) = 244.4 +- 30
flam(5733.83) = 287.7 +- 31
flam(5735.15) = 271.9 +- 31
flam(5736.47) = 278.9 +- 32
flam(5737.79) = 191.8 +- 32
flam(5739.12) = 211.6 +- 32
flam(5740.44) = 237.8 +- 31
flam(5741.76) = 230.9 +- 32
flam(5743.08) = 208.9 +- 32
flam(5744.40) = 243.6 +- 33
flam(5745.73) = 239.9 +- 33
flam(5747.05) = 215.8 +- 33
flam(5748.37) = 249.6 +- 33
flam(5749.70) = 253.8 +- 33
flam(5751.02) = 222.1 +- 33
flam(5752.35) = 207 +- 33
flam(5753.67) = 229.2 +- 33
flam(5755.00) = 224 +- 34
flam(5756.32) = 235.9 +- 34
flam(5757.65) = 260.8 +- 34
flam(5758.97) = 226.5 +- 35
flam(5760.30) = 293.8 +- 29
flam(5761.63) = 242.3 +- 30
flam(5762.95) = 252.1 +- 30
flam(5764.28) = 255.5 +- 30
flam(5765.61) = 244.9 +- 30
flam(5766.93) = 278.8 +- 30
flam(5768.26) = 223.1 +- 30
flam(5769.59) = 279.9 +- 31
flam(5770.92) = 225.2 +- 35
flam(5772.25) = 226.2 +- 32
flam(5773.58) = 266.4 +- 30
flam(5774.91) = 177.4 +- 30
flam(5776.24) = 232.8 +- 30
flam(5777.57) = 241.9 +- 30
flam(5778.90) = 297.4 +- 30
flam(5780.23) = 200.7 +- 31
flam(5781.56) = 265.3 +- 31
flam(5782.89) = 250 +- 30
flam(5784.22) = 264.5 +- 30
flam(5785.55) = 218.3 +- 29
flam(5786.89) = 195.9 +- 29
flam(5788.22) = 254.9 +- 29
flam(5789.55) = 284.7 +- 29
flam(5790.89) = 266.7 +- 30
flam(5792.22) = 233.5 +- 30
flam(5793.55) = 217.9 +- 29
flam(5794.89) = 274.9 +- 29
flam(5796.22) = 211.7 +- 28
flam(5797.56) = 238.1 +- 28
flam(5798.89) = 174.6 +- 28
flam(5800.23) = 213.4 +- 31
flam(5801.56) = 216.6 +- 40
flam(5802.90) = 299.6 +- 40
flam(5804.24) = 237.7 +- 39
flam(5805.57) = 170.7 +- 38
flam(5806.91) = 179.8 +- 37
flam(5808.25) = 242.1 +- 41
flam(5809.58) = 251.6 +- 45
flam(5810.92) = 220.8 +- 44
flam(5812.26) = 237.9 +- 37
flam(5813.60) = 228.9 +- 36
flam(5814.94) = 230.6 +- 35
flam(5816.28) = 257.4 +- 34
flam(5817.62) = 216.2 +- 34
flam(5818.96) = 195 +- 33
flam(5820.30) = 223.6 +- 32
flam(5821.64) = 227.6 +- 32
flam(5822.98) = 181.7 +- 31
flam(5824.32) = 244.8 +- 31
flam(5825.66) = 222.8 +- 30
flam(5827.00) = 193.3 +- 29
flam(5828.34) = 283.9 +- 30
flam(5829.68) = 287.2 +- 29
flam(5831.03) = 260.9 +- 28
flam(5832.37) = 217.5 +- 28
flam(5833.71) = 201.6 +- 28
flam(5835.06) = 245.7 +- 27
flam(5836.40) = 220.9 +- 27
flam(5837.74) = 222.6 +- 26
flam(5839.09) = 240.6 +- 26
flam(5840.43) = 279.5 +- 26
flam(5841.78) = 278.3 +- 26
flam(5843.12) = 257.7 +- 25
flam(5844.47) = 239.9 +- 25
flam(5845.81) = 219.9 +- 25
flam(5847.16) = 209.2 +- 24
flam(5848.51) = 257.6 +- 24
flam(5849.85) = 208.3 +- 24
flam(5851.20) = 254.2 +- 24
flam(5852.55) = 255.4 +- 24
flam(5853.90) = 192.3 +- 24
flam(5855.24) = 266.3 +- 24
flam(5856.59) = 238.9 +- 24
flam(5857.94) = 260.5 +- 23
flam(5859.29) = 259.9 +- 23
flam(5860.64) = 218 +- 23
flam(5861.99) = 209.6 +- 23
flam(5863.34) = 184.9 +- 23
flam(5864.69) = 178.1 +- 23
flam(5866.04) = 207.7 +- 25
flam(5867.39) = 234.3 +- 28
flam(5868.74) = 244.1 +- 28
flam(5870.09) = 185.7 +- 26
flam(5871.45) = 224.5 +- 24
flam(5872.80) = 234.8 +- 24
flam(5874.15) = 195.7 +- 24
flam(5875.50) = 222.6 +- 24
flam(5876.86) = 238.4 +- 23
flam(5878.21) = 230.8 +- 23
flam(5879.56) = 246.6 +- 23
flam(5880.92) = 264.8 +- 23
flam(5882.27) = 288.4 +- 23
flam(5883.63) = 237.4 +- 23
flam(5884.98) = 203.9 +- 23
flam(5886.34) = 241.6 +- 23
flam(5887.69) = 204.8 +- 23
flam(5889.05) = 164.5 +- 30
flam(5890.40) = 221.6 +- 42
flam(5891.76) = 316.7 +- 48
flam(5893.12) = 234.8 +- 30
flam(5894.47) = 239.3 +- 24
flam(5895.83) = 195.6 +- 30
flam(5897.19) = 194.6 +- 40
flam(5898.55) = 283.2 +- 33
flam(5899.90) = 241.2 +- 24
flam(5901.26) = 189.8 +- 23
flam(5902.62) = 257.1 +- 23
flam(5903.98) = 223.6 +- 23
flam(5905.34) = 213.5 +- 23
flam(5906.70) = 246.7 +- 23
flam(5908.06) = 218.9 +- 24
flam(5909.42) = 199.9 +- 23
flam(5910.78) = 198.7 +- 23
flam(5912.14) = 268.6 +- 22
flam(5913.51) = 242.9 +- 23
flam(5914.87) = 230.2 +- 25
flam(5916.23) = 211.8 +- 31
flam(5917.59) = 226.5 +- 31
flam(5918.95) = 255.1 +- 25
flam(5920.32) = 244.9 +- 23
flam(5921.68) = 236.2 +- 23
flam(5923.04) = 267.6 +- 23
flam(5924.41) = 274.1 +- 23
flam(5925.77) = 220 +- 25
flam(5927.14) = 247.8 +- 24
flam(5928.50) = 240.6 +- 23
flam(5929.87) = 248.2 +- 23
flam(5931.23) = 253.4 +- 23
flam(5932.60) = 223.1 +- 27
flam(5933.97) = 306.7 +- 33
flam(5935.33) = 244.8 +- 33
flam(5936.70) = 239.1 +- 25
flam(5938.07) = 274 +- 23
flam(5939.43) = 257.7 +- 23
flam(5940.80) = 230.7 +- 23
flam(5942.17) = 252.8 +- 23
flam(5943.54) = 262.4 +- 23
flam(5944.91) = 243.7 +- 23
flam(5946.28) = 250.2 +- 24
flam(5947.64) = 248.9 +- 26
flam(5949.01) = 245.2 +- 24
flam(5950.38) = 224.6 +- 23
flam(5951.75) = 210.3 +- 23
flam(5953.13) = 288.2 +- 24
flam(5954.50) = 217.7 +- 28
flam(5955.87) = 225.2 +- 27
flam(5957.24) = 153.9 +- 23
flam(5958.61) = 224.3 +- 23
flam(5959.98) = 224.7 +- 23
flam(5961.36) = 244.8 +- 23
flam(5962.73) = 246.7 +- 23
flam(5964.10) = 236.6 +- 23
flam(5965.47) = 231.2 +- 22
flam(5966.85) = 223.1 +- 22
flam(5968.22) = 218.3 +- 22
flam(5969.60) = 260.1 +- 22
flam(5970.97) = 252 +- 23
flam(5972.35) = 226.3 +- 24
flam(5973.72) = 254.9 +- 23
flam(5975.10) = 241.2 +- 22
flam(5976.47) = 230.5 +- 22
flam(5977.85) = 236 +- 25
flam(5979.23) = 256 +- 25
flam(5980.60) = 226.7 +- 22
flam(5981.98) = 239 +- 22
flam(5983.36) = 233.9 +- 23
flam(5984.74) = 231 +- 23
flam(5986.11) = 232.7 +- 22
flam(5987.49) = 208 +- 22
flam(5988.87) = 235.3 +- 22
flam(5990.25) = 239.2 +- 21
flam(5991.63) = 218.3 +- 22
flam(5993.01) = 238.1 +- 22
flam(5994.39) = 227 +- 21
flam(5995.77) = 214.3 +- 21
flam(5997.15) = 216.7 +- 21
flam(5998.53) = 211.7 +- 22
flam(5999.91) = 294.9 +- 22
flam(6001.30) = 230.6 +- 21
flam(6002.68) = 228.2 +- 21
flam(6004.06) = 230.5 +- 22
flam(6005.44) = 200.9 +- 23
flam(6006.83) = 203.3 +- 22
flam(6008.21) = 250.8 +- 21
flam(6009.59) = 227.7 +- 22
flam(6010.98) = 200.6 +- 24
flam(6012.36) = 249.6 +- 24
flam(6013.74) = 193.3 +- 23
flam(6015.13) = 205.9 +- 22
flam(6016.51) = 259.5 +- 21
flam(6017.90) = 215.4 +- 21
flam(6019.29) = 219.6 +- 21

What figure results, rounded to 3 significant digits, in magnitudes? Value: 5.59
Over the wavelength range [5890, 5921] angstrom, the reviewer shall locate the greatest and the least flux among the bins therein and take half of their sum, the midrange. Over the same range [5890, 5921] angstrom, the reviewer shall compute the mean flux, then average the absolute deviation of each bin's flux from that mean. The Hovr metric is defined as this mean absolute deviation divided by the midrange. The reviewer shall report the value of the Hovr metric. 0.092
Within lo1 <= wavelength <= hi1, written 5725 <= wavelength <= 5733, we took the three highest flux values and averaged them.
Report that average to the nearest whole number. 252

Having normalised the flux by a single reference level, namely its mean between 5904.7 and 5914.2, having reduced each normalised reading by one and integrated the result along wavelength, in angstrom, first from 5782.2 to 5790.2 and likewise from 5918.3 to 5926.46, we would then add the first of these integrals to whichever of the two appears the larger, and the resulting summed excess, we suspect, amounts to 1.44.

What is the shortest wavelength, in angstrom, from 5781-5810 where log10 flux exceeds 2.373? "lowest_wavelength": 5781.56 angstrom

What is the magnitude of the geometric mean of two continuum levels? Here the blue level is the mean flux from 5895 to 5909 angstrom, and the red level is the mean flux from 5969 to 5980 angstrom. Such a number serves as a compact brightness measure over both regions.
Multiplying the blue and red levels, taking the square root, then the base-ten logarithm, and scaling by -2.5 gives -5.93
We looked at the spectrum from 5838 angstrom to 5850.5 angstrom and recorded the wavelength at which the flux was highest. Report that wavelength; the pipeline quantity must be 5840.43 angstrom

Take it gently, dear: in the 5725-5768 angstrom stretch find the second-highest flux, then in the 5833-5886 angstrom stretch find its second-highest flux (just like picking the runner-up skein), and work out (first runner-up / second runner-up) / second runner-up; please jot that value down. 0.0037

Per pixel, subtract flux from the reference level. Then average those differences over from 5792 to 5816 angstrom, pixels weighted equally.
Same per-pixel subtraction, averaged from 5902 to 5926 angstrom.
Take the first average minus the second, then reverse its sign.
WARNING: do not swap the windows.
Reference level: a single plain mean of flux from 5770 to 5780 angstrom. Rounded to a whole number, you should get -9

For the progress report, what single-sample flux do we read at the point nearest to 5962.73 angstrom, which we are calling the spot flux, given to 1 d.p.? 246.7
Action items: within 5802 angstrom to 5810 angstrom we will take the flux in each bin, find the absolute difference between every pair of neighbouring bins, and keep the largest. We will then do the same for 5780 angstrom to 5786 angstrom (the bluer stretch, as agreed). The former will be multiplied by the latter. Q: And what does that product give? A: 4328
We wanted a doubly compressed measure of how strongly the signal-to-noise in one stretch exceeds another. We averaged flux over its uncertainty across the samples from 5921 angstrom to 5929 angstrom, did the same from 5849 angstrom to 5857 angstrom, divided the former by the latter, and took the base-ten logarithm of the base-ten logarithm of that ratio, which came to -1.5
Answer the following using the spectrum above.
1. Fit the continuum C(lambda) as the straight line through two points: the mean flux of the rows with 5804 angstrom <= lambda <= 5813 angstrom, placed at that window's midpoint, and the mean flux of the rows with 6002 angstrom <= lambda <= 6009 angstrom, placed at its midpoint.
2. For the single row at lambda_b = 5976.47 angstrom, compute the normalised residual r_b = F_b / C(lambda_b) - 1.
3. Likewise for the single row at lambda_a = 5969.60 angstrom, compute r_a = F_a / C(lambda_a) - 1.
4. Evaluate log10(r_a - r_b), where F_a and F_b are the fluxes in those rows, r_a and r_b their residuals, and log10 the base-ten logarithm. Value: -0.87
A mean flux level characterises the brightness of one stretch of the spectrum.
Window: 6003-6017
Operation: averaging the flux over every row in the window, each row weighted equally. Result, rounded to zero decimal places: 222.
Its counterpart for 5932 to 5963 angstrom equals 241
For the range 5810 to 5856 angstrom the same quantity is 235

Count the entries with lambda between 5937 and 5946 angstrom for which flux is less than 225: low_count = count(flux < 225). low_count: 0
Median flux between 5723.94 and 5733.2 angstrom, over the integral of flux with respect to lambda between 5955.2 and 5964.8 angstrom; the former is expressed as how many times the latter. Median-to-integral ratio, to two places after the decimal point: 0.11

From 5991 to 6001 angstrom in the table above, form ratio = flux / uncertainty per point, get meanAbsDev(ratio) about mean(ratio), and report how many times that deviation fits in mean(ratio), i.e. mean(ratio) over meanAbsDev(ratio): 13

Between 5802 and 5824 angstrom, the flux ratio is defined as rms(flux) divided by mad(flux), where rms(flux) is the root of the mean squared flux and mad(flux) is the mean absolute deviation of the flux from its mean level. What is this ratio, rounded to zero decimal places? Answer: 10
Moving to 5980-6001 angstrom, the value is 18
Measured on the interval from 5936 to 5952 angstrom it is 19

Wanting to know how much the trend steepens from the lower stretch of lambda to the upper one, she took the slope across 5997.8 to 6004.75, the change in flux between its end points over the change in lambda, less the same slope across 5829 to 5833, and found 29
